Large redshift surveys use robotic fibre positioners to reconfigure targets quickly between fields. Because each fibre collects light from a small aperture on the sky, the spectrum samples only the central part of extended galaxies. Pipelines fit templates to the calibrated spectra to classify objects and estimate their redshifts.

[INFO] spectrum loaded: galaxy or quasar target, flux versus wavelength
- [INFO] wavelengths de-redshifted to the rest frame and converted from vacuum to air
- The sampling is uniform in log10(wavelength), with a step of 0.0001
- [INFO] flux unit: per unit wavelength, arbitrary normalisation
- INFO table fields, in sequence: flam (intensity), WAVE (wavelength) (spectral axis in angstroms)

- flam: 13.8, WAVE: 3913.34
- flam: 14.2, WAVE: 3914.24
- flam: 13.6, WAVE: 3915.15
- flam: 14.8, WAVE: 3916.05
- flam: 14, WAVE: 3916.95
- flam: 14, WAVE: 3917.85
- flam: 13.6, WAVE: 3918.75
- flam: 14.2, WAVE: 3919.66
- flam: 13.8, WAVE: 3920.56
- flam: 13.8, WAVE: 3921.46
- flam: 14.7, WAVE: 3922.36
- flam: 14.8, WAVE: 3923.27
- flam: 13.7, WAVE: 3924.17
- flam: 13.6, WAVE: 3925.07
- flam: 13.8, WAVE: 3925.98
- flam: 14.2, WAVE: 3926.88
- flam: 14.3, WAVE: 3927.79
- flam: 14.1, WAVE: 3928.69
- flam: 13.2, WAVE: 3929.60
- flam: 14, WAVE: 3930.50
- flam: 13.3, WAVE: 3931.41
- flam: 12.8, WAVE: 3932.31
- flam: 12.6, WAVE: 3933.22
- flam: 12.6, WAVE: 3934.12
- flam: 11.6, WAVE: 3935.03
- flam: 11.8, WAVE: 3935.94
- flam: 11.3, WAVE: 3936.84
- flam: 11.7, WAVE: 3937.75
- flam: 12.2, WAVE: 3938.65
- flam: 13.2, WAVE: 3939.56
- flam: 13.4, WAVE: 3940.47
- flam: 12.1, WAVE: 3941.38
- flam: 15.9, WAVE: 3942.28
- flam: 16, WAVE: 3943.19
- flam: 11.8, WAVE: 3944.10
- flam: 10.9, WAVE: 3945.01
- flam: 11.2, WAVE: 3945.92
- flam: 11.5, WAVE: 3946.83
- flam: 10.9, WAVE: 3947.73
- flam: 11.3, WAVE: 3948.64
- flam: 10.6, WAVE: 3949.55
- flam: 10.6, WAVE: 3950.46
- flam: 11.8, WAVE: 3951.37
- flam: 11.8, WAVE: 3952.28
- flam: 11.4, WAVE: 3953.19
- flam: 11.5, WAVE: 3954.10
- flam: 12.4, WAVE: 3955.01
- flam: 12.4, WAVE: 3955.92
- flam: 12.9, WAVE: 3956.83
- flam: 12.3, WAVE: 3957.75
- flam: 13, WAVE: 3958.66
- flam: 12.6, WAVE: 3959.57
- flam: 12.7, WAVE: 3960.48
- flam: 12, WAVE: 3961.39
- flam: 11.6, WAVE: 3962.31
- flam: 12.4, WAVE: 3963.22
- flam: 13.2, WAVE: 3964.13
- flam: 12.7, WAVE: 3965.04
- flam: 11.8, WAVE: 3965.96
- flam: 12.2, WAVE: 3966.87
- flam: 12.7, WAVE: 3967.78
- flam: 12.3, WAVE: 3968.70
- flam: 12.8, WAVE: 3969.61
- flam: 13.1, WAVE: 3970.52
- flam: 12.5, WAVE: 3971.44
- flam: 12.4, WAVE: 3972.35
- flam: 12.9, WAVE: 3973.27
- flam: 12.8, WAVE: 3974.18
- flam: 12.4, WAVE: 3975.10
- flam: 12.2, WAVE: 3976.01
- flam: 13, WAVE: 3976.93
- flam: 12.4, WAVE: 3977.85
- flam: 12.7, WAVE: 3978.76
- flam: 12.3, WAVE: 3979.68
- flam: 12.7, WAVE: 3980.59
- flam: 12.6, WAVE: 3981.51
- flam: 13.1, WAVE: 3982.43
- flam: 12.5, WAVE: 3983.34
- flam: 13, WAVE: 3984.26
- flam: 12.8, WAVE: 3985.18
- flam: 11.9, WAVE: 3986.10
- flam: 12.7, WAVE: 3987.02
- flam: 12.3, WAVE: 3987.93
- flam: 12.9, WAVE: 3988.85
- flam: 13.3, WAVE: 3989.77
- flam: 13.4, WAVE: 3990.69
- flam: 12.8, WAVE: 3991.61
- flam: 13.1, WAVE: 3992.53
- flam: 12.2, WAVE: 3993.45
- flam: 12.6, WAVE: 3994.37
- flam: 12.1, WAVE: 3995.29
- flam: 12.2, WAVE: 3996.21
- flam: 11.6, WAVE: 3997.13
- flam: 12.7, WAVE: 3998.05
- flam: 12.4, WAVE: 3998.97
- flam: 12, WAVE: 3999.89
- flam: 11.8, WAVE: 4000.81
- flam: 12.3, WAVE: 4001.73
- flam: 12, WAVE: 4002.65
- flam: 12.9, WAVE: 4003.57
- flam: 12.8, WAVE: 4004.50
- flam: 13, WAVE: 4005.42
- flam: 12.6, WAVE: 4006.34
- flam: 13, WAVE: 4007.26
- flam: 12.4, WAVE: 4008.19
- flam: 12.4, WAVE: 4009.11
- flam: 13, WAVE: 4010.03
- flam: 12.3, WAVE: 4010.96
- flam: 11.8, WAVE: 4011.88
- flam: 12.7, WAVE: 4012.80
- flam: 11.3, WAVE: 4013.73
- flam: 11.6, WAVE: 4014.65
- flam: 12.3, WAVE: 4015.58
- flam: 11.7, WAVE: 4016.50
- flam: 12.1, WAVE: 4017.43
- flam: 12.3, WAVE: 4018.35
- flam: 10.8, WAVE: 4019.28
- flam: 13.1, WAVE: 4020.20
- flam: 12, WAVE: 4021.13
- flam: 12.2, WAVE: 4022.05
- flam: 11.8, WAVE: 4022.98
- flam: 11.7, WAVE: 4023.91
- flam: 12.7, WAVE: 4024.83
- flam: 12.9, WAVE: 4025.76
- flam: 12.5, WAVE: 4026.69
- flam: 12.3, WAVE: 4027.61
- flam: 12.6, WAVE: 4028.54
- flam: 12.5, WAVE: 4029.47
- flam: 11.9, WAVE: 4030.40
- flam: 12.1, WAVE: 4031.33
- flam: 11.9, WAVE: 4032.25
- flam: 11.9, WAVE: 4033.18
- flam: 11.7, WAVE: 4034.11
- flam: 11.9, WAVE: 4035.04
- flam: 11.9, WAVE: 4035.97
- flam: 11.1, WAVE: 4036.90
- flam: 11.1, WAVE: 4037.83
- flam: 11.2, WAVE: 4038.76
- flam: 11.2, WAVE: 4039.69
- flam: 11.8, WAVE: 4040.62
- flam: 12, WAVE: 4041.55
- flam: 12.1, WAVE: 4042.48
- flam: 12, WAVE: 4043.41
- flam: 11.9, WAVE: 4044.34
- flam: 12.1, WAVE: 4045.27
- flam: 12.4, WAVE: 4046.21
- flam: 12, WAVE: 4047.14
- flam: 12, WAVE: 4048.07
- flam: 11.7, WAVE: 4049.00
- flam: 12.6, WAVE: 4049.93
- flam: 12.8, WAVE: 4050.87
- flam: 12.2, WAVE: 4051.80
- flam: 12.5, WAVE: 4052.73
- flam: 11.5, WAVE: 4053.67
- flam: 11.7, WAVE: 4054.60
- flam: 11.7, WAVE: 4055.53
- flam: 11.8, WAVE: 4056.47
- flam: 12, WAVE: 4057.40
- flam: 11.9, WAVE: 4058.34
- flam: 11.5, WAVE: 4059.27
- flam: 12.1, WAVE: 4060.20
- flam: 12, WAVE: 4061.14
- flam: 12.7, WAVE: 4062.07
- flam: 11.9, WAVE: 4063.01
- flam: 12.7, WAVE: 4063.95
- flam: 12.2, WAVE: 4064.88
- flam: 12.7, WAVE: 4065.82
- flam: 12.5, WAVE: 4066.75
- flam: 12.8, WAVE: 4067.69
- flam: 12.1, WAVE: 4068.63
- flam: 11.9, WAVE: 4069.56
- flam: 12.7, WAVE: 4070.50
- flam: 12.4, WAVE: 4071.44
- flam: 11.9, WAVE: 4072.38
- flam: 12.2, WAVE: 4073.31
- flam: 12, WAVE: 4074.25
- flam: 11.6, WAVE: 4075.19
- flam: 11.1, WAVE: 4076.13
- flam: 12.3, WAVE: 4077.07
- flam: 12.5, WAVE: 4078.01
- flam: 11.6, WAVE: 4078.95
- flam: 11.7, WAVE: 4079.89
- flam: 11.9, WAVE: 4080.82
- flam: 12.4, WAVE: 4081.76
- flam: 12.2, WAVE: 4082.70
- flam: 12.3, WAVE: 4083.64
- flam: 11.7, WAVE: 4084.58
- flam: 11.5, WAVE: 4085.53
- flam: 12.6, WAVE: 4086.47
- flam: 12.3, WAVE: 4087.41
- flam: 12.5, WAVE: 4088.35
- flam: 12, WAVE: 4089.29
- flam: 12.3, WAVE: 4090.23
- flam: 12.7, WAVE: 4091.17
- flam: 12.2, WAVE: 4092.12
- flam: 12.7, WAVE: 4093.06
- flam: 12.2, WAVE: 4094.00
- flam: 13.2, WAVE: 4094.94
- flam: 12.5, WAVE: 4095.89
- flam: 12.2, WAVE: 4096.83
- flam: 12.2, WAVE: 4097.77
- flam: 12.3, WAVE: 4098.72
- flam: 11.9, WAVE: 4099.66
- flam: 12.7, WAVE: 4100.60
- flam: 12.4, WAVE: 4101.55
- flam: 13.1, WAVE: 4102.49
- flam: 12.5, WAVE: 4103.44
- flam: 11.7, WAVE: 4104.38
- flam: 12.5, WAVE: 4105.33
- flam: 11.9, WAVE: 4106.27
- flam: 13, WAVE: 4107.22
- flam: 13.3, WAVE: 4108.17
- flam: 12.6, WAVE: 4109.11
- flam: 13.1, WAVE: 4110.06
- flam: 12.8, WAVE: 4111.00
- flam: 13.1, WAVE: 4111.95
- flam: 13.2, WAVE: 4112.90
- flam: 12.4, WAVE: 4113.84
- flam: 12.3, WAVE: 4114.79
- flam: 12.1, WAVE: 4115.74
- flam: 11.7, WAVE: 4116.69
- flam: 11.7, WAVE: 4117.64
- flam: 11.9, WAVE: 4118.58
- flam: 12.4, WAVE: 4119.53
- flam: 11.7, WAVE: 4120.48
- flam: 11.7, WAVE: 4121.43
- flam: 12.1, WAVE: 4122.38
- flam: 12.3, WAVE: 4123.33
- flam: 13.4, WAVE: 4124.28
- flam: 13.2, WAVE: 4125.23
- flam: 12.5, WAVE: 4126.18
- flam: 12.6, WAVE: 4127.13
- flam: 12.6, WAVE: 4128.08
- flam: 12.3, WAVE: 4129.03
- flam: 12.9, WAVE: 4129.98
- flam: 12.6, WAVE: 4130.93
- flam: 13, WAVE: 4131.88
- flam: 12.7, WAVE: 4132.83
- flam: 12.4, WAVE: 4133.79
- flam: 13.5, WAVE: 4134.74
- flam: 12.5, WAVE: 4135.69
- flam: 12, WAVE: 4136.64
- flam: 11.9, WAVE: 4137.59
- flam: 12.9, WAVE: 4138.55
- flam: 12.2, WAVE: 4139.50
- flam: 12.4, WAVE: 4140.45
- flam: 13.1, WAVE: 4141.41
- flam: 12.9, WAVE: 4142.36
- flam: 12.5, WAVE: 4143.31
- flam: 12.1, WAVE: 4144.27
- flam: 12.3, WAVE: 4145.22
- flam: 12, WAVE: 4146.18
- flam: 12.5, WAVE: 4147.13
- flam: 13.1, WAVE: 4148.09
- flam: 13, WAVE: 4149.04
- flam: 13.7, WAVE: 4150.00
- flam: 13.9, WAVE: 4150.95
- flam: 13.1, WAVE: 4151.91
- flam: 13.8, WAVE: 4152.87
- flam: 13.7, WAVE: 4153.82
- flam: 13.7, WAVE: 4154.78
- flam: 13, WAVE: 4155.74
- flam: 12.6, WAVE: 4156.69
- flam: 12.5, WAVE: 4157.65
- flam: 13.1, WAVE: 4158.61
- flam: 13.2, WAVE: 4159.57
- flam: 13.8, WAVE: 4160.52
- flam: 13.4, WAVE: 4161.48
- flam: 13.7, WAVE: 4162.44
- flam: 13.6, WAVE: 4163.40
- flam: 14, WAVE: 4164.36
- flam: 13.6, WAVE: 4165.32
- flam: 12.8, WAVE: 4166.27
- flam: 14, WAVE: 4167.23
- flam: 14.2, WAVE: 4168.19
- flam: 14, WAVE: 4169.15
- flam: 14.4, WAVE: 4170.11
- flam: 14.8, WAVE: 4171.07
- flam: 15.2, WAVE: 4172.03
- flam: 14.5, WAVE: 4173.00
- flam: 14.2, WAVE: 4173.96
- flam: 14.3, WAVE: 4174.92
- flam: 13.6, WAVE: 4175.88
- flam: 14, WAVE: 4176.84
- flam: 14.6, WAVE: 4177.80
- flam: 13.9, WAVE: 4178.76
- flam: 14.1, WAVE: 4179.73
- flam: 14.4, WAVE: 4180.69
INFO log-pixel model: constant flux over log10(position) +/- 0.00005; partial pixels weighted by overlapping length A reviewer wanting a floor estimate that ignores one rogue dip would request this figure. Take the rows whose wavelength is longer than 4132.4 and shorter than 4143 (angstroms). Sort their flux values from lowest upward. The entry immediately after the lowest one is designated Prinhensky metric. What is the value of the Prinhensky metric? 12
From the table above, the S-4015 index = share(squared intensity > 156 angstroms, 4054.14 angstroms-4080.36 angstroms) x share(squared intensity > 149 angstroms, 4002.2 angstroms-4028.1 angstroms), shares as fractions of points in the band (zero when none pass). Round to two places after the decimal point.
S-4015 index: 0.15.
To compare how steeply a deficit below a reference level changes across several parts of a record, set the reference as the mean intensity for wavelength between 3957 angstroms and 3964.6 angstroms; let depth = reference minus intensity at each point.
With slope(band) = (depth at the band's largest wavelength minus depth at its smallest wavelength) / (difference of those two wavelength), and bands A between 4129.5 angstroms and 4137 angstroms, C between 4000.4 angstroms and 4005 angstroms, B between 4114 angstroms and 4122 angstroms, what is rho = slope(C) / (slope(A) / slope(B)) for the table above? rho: -0.18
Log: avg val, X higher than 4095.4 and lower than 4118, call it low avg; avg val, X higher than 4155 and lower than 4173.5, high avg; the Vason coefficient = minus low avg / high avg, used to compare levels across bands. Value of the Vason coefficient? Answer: -0.91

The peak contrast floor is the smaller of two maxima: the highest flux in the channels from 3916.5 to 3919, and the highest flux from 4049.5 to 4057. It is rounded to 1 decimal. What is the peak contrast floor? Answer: 12.8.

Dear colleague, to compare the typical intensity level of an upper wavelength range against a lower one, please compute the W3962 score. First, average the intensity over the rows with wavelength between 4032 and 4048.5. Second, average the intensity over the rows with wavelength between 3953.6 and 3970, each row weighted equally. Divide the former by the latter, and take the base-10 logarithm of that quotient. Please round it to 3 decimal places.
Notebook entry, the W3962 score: -0.023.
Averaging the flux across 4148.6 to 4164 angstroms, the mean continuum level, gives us 13.36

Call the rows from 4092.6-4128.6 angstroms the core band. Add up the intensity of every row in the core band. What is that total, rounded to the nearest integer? 474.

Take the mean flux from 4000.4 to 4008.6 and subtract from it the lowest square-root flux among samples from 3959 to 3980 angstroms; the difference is 9.1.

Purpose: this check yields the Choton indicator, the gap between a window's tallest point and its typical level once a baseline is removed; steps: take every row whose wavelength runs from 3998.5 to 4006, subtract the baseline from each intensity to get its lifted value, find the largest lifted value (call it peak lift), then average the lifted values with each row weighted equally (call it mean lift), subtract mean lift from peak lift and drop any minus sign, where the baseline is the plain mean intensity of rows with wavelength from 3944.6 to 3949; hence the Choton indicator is 0.60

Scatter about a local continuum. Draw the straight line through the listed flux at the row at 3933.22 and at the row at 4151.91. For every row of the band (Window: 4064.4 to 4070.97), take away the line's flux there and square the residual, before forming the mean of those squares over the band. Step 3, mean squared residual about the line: 0.35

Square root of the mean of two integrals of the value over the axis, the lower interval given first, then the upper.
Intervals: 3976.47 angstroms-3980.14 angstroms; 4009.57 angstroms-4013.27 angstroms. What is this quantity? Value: 6.79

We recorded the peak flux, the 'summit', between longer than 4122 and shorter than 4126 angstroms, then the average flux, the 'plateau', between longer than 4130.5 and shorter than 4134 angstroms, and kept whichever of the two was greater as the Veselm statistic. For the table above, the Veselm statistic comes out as 13.4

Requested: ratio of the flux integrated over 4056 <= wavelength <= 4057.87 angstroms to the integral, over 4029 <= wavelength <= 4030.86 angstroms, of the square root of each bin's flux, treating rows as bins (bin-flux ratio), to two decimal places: 3.43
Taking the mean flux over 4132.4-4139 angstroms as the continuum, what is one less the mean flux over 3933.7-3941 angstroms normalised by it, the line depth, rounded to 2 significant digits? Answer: 0.026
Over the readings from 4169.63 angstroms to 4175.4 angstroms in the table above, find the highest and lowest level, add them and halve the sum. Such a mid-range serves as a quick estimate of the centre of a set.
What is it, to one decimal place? 14.7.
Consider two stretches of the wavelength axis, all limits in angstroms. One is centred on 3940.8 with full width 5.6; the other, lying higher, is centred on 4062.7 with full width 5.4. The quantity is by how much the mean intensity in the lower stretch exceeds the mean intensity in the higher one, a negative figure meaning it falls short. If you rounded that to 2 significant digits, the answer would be 1.5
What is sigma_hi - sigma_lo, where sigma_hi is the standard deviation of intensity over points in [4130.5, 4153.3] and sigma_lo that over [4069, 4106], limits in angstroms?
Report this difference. 0.14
